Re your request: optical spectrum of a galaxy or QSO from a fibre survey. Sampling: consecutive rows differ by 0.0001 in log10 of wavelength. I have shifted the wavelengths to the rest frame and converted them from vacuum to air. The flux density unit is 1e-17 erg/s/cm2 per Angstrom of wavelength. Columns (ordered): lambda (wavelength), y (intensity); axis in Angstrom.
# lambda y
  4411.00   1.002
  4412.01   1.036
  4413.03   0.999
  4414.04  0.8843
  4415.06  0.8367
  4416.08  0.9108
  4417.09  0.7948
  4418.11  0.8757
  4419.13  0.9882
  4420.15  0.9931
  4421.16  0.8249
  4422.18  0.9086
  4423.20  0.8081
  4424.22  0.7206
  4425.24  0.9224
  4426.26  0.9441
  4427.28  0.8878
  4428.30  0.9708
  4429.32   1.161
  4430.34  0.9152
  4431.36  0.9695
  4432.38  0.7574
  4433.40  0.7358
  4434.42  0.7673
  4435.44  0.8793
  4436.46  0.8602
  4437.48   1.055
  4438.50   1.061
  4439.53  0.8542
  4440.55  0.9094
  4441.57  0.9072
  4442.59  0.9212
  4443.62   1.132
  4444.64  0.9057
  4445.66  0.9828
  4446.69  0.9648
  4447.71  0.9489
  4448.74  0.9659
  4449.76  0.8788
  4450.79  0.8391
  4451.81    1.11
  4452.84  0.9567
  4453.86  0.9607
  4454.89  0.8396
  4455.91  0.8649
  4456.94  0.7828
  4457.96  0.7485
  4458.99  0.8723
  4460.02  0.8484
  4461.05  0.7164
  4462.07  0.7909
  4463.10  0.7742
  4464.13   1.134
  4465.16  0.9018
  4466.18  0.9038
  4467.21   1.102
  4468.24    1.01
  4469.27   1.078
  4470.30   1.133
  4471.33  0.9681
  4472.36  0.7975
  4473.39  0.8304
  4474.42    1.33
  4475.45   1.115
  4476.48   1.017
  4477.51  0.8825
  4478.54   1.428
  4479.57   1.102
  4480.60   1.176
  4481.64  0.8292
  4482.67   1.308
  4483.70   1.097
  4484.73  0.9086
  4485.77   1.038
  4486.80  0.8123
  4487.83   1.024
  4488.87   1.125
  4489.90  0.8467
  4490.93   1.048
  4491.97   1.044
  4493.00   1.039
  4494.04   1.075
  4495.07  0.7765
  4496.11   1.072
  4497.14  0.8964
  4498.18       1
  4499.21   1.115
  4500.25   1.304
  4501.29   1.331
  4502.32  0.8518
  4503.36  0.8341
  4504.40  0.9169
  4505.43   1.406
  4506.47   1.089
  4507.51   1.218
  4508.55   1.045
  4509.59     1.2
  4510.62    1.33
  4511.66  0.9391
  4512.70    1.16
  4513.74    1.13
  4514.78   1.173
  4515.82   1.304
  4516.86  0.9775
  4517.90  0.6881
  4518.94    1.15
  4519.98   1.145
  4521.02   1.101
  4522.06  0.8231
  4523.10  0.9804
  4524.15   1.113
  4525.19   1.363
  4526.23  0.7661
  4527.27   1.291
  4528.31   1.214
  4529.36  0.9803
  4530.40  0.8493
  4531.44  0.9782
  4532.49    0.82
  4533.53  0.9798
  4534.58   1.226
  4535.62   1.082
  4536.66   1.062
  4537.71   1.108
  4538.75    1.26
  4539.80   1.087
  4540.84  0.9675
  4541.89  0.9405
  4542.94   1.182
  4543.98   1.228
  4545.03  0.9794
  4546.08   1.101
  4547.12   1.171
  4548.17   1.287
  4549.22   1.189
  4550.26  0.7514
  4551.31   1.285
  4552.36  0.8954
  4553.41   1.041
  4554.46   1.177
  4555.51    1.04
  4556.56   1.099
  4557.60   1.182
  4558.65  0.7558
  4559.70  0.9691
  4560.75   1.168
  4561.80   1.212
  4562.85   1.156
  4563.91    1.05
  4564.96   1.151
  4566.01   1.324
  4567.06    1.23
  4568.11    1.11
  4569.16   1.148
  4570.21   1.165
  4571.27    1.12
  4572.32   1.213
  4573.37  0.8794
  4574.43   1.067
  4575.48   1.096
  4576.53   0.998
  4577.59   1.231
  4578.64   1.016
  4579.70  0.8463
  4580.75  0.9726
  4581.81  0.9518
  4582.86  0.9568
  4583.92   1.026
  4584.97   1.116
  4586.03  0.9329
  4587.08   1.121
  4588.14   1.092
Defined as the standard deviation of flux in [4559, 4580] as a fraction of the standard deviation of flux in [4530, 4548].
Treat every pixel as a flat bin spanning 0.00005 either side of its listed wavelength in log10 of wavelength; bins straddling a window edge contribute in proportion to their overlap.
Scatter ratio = 0.93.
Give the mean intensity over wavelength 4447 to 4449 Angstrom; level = 0.96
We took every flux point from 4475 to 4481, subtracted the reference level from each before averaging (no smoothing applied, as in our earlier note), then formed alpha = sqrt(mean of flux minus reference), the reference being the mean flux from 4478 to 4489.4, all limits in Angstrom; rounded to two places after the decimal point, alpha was 0.21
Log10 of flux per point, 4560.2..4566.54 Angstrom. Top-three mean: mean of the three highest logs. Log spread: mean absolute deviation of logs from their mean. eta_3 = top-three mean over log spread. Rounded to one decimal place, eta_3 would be 4.1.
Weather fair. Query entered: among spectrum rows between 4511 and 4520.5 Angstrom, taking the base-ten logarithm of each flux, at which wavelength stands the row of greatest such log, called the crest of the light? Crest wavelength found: 4515.82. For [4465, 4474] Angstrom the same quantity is 4470.30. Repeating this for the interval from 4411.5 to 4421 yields 4412.01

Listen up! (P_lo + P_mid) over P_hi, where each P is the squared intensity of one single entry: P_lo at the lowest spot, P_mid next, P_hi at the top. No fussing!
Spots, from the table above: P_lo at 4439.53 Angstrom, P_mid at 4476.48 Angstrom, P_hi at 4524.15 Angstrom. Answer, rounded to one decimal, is 1.4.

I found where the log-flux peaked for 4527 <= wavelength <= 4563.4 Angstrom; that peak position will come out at 4527.27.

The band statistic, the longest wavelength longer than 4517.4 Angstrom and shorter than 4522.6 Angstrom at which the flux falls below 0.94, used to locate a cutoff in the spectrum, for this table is 4522.06 Angstrom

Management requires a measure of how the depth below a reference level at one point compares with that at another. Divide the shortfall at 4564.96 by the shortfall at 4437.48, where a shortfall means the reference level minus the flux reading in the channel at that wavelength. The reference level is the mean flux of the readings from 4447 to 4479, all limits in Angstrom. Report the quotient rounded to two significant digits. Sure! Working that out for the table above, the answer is 1.9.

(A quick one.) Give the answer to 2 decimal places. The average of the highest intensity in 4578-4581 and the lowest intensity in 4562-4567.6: 1.03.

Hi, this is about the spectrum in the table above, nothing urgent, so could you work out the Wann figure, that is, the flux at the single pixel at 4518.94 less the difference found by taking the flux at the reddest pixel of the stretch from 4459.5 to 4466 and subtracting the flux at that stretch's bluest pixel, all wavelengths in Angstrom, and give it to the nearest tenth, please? 1.1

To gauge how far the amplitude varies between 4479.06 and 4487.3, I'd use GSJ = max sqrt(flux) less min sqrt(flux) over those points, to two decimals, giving 0.24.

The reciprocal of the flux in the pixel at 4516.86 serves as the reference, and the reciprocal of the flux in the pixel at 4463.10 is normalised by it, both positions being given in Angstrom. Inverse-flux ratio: 1.3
